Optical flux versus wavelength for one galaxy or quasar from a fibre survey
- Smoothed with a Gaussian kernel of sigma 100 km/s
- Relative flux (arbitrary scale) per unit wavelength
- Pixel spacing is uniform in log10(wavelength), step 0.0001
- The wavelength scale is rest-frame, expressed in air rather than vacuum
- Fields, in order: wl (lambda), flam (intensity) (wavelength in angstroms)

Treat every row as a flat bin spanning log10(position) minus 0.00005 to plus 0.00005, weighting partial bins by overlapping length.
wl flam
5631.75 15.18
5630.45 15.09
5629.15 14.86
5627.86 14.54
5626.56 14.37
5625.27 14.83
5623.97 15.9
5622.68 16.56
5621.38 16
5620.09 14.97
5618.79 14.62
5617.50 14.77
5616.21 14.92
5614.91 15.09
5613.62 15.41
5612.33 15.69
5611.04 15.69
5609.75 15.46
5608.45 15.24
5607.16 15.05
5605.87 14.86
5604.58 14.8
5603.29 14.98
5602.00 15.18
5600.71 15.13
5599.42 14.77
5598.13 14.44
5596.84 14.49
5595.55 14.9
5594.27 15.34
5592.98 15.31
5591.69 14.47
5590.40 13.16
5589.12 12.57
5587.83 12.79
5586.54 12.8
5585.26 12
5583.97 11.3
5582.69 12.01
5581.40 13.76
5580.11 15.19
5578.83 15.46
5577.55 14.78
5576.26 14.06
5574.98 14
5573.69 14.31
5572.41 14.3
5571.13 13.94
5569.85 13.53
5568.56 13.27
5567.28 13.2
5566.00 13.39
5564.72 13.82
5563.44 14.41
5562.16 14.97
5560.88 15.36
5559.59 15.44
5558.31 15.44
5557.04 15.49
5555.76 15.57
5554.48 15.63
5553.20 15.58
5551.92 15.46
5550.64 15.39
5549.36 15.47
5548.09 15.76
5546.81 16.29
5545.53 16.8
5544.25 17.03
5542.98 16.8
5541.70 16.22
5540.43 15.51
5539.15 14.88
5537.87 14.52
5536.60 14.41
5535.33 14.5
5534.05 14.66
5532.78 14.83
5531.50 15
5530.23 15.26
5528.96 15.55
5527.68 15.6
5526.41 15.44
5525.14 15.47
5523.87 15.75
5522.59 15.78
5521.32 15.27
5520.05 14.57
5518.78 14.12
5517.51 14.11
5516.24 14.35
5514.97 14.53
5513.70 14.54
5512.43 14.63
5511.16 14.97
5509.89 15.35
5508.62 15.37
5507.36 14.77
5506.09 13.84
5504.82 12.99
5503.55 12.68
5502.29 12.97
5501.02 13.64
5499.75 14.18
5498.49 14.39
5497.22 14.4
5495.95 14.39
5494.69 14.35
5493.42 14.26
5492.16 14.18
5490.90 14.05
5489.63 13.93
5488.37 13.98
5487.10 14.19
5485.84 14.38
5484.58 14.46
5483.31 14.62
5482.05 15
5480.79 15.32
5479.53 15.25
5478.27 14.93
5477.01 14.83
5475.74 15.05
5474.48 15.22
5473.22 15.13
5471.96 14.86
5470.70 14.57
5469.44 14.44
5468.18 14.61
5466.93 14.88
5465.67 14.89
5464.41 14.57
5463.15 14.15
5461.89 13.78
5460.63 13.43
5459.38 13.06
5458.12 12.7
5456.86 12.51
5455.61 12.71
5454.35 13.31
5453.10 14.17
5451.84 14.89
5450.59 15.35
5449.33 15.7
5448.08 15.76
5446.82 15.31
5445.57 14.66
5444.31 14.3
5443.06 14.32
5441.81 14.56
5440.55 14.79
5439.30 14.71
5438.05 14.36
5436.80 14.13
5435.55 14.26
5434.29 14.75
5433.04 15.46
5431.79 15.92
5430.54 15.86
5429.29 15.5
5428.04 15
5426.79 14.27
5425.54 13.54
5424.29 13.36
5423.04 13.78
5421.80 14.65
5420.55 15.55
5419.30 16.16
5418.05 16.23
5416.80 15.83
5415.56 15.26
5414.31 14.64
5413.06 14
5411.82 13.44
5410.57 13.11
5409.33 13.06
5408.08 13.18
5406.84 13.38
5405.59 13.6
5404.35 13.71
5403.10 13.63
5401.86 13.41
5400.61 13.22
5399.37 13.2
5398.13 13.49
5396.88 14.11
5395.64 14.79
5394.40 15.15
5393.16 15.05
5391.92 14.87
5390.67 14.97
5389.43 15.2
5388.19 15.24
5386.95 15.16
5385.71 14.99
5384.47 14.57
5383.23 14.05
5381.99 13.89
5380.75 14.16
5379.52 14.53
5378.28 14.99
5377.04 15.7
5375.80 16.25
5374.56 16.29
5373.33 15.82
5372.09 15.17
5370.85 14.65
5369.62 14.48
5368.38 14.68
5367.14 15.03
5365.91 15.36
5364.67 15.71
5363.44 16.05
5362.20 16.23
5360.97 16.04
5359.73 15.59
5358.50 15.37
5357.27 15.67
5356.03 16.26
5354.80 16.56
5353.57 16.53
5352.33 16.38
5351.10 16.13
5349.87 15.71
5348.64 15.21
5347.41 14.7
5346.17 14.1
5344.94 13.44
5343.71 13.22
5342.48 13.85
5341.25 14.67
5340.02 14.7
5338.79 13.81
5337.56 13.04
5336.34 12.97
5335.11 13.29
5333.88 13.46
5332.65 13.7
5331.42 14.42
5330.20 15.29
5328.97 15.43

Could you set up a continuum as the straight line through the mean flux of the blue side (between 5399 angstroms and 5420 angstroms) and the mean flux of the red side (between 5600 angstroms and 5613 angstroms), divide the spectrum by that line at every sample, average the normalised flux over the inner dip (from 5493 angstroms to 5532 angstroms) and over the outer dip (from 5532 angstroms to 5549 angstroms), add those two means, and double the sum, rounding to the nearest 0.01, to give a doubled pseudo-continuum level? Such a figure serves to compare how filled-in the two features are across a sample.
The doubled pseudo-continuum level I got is 4.09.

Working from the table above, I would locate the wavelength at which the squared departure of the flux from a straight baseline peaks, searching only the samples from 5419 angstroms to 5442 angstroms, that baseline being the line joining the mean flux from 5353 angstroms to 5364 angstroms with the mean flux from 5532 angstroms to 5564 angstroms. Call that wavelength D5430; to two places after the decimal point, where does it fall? 5424.29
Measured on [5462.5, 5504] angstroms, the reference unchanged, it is 5503.55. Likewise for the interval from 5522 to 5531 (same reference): 5530.23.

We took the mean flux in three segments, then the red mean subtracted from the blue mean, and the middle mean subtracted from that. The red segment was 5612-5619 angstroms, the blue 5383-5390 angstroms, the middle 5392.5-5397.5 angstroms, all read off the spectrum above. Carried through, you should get -15.0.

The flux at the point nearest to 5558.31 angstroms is 15.44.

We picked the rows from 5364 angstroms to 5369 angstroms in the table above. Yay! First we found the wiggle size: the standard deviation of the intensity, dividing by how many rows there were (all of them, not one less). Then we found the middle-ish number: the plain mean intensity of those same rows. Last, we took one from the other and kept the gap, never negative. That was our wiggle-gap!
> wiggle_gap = 14.8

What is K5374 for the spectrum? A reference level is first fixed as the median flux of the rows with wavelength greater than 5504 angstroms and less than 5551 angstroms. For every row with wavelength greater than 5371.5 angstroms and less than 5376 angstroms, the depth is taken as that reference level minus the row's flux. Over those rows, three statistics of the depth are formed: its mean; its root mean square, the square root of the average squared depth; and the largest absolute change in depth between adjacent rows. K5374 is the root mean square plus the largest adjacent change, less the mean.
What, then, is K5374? 2.0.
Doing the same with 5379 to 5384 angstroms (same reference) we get 0.4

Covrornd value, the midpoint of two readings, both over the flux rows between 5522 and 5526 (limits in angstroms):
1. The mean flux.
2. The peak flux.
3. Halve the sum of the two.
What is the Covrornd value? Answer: 15.7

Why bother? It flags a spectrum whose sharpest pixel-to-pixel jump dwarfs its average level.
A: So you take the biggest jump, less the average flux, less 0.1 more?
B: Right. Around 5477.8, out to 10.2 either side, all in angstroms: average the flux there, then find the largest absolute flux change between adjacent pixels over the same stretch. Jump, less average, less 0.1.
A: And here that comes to -14.5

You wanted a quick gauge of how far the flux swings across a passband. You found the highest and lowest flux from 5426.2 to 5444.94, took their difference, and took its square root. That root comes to 1.34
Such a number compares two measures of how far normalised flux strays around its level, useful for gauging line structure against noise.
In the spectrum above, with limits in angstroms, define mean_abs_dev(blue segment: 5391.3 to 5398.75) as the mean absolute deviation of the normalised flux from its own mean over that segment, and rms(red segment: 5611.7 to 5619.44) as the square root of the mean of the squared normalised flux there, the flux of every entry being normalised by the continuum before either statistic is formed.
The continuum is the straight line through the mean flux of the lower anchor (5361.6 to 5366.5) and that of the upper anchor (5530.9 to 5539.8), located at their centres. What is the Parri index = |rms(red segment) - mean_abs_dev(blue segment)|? 1.03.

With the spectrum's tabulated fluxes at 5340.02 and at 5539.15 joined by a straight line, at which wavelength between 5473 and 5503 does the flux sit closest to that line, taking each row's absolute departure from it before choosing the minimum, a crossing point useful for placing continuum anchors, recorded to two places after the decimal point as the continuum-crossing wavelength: 5477.01 angstroms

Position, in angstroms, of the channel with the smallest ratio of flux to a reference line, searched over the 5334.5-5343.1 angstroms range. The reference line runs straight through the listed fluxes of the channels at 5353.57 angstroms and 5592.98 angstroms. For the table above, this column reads 5336.34 angstroms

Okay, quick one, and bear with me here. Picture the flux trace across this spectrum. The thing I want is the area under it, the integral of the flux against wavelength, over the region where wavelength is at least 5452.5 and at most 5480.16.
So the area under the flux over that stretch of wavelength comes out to 394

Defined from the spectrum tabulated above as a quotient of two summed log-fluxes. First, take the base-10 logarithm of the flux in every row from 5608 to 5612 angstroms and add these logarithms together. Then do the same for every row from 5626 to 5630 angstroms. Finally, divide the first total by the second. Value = 1.02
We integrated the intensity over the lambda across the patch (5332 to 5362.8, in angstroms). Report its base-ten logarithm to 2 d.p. 2.66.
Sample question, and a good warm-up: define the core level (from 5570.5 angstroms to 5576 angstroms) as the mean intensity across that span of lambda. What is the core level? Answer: 14.1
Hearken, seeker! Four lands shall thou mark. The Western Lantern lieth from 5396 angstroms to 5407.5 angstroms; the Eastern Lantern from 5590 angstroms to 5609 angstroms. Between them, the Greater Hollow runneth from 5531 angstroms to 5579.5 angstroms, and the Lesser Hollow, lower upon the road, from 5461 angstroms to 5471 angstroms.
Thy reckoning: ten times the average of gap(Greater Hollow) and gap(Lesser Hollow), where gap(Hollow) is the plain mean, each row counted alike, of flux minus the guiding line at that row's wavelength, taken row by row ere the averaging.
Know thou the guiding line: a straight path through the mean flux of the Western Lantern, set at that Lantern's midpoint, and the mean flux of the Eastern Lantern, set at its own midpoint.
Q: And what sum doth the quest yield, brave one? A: 5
